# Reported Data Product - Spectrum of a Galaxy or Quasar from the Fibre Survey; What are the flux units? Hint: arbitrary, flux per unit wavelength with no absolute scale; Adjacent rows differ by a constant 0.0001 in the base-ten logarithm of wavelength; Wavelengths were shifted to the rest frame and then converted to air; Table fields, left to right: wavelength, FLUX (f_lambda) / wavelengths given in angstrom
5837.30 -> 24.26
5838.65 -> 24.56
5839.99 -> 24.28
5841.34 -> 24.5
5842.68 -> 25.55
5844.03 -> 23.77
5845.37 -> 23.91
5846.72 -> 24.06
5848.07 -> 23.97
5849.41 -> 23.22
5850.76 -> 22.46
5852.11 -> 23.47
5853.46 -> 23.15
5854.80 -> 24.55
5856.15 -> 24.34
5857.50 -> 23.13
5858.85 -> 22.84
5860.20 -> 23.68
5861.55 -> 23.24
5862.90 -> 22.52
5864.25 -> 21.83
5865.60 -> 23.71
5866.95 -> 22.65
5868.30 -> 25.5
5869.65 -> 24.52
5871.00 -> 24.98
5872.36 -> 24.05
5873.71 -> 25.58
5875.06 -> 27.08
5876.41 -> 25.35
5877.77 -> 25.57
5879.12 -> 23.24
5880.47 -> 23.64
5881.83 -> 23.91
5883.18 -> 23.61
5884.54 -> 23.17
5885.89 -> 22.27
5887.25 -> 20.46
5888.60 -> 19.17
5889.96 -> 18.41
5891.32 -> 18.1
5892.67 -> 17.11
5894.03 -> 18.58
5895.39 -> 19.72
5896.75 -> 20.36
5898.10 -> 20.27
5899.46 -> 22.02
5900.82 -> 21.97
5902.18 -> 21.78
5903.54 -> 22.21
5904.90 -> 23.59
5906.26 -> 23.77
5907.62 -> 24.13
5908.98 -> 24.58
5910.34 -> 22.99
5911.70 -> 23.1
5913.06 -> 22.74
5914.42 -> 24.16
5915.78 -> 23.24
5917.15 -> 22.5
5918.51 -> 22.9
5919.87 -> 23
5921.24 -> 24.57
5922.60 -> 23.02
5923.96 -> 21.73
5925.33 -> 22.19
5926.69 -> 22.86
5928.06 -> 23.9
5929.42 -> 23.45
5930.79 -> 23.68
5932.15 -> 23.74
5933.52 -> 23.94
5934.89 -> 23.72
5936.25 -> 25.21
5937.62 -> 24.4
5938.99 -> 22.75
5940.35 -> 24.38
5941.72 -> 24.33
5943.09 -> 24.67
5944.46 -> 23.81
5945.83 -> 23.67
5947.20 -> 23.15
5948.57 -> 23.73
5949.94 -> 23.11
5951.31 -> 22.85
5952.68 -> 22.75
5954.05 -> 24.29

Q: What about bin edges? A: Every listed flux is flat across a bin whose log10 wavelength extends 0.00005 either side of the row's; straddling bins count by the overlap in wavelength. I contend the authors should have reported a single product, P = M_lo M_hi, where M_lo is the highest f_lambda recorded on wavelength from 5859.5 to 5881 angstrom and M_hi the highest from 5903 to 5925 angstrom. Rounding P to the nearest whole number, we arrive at 666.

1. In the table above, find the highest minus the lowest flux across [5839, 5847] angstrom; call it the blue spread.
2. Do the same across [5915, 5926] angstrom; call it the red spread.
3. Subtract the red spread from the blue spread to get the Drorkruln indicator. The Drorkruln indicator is -1.1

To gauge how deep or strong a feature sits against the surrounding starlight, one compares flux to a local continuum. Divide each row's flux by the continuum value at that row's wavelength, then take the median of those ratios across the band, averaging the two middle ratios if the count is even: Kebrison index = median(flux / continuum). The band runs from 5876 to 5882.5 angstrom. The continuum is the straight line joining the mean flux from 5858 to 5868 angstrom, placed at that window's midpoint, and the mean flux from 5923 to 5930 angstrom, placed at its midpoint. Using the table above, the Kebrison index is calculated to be 1.04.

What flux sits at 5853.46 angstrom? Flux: 23.15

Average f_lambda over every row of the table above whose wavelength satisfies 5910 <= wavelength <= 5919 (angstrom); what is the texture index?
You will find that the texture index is 23.1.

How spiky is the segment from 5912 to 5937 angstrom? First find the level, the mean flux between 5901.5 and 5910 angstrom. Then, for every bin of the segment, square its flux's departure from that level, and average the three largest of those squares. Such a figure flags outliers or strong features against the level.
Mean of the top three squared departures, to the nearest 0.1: 2.5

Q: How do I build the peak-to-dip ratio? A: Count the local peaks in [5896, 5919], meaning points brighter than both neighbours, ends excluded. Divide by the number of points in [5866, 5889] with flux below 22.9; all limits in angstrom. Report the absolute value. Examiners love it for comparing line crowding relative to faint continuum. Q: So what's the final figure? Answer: 1.0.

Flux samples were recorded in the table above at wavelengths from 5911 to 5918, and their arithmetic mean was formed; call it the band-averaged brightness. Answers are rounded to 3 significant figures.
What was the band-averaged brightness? 23.1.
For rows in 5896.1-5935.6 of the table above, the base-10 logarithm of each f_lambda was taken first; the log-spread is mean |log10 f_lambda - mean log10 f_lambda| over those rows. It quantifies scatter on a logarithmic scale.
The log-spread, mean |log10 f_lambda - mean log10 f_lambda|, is 0.0160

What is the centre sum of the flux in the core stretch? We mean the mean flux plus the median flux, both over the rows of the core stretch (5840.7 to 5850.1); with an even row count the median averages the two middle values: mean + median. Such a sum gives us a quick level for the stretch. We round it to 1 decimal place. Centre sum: 48.1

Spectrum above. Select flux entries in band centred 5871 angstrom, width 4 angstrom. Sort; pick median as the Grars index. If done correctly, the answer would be 24.5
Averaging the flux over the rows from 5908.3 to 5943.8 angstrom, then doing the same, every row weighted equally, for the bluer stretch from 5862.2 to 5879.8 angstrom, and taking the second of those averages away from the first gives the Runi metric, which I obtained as -0.8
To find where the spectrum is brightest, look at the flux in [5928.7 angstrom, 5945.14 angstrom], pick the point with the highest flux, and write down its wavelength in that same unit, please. 5936.25 angstrom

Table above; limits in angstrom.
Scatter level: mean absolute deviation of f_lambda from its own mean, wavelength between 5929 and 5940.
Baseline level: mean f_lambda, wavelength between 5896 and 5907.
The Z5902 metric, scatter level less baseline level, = -21.5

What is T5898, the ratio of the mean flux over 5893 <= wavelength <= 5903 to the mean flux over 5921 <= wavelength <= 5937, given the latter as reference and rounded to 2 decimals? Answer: 0.88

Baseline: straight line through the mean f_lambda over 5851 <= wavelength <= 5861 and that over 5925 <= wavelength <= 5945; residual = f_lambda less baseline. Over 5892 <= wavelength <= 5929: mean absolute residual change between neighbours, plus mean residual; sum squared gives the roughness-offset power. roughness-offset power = 0.4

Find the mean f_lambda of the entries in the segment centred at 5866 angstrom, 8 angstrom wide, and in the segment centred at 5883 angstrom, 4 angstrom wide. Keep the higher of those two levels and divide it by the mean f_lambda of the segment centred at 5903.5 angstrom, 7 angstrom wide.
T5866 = 1.040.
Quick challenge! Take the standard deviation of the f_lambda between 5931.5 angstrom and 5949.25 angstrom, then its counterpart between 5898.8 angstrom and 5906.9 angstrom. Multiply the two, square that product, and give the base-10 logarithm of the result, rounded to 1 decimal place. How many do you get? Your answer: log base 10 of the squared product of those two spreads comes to -0.6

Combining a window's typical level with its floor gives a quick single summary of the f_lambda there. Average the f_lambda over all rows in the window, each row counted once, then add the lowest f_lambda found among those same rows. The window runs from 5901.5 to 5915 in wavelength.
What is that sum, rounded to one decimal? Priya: 45.1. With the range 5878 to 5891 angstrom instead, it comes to 40.4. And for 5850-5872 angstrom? 45.4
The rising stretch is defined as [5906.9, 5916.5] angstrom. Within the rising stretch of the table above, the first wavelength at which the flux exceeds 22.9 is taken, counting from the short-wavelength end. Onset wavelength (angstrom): 5907.62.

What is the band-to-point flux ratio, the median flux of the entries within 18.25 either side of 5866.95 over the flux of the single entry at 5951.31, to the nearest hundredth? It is 1.03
